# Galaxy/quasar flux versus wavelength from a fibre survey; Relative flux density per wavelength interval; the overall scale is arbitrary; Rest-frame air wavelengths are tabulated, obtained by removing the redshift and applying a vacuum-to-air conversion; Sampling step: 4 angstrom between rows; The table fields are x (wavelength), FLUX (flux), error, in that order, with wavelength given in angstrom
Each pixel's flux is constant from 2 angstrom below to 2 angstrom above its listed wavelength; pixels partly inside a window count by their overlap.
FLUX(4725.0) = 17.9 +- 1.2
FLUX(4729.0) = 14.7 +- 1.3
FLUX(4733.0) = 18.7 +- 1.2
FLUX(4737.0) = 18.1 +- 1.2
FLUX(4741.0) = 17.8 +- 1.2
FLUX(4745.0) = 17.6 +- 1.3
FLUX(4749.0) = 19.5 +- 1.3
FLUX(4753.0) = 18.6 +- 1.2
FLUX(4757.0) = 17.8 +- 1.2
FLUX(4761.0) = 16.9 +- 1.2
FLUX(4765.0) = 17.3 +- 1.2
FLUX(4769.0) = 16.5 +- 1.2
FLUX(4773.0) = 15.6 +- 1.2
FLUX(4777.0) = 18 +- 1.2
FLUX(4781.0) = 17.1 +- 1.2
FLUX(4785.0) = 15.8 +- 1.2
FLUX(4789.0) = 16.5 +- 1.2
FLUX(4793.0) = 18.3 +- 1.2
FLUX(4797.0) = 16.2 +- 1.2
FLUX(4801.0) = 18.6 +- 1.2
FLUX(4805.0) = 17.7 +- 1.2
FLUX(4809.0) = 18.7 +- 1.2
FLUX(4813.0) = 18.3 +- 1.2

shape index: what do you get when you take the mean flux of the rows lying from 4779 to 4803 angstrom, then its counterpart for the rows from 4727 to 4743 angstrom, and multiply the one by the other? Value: 296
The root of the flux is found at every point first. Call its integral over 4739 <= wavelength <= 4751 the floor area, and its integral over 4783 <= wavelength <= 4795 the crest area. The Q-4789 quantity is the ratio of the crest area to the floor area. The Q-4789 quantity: 0.96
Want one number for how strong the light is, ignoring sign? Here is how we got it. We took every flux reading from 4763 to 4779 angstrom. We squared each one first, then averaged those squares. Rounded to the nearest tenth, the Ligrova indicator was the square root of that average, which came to 16.9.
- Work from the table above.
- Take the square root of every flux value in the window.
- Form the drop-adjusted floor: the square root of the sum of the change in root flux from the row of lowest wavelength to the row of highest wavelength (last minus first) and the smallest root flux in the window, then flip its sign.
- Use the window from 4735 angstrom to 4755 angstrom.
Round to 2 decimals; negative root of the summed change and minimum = -2.06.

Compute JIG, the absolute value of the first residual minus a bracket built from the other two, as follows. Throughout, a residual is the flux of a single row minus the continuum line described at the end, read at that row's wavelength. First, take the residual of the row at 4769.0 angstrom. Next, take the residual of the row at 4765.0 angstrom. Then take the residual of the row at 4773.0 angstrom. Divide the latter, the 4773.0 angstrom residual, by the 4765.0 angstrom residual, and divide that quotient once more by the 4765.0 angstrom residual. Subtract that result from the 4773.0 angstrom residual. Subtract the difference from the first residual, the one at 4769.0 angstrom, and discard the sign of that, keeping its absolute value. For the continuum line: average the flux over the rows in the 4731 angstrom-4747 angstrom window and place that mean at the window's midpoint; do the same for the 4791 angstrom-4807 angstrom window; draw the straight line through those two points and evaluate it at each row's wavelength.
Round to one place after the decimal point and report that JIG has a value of 5.4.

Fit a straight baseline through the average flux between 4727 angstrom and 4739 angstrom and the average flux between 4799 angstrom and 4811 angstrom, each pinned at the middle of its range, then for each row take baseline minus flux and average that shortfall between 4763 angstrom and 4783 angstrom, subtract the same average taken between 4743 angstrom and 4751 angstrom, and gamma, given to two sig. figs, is 2.1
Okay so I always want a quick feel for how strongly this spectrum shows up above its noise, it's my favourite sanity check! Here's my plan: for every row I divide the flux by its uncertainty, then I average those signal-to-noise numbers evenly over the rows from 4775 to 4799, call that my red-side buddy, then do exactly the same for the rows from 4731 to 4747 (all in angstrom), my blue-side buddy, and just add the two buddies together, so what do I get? 28.9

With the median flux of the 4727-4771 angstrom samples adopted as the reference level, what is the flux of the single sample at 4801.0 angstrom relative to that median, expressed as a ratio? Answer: 1.04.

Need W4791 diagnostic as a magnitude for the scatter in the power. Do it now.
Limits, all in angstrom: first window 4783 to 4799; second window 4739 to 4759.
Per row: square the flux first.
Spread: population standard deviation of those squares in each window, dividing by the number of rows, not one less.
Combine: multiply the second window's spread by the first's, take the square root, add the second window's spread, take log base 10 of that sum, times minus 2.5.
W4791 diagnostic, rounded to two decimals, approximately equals -4.36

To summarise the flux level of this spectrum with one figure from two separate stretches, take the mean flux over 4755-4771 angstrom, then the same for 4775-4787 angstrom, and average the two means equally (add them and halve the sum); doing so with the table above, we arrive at 17.0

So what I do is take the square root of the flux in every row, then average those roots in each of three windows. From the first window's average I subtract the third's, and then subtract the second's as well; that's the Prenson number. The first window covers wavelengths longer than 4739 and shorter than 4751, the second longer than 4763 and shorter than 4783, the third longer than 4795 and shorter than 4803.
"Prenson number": -4.00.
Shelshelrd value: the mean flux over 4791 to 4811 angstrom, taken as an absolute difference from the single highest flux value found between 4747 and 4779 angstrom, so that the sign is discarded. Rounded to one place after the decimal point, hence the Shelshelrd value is 1.6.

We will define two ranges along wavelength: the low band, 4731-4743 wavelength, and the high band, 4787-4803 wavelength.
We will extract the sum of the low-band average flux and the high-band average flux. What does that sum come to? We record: 35.6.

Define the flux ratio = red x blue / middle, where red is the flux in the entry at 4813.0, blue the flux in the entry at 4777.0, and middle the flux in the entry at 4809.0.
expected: 17.6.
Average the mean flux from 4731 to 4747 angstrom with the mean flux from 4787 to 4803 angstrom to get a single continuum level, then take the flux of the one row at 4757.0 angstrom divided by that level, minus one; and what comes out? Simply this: 0.004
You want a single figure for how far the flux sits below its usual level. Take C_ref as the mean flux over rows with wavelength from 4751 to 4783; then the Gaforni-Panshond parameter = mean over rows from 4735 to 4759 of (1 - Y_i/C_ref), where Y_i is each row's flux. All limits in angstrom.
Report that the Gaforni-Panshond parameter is -0.059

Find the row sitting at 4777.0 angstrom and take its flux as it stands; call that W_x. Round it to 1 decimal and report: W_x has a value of 18.0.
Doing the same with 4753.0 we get 18.6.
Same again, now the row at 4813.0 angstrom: 18.3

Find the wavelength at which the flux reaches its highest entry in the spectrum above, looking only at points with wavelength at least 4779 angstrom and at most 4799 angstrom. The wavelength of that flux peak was 4793.0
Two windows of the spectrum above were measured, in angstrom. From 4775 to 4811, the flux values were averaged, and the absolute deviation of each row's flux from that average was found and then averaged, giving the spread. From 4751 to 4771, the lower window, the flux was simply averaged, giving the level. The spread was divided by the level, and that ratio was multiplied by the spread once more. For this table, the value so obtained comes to 0.0484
